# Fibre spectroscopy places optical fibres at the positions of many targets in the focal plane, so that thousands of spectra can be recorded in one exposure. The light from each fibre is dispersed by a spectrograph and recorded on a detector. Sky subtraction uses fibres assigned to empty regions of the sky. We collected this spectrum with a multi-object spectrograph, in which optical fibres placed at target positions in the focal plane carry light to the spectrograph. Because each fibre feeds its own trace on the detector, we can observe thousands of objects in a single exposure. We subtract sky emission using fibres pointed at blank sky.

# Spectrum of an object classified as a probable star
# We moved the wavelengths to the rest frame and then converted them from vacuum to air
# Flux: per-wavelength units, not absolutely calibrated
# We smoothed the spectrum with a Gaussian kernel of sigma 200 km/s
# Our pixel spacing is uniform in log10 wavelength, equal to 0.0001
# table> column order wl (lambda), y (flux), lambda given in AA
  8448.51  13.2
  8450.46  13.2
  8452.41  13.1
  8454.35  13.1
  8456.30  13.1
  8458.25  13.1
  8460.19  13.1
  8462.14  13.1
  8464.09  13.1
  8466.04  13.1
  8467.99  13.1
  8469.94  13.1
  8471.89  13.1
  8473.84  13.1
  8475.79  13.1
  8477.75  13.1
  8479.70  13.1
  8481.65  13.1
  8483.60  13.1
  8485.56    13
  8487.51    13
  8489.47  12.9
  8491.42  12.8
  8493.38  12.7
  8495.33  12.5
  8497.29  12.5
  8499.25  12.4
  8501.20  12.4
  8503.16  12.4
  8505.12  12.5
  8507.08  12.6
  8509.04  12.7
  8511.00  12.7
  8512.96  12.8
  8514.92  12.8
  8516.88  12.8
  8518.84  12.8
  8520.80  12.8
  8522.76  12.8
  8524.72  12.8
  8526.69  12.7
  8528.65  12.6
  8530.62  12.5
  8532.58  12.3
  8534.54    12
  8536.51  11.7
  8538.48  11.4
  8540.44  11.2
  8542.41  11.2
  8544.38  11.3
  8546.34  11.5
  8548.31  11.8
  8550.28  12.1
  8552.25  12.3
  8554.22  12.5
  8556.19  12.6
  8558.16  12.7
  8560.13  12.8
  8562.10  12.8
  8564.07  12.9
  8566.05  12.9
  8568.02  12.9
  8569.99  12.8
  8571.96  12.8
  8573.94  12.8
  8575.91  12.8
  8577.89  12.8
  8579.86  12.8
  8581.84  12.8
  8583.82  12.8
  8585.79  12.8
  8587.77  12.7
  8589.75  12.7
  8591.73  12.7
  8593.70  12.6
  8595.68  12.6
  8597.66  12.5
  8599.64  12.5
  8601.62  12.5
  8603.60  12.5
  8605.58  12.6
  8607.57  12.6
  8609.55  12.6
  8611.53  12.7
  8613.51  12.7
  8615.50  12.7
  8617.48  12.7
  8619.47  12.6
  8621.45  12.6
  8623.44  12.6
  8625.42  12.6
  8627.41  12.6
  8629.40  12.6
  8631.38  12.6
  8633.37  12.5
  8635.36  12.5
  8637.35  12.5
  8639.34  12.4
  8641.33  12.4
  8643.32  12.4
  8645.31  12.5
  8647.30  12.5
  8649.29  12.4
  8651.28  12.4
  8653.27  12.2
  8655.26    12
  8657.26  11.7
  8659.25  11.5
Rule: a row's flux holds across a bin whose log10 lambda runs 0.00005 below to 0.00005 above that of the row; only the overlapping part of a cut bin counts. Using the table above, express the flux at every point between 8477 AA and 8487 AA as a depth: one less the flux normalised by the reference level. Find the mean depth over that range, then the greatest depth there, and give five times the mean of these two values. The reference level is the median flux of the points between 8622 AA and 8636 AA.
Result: -0.17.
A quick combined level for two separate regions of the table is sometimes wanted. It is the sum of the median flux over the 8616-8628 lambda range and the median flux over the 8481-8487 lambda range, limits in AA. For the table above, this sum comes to 25.7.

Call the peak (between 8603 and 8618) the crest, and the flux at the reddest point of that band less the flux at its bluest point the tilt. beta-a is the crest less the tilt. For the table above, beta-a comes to 12.5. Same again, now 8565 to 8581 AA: 13.0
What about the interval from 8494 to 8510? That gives 12.5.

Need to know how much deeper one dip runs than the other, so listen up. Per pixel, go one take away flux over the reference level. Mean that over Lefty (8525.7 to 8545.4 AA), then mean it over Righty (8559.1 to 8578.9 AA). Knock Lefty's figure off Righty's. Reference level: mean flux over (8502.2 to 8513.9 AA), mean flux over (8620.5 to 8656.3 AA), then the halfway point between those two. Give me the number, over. -0.075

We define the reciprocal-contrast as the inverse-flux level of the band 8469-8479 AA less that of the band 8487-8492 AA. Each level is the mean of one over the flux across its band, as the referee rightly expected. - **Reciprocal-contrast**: -0.0012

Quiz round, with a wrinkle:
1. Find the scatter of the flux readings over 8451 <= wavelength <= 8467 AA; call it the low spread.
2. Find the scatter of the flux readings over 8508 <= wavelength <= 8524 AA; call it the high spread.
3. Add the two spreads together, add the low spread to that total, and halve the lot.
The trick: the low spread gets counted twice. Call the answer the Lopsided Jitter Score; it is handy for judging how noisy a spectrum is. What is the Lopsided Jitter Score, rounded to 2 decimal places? 0.02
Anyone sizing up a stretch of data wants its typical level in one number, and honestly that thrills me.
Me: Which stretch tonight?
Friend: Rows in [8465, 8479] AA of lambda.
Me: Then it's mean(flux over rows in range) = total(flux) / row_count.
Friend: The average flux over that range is 13.1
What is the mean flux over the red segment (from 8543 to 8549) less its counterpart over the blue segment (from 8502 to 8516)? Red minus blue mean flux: -1.1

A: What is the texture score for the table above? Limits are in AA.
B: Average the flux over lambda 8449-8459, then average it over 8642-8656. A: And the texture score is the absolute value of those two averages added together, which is 25.5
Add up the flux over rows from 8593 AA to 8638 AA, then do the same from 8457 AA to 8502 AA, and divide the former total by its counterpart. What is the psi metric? 0.97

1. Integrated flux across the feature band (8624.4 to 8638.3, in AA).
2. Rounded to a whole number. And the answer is 175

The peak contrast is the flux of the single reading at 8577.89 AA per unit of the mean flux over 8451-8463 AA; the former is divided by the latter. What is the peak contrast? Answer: 0.98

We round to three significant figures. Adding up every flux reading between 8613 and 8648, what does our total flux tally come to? 226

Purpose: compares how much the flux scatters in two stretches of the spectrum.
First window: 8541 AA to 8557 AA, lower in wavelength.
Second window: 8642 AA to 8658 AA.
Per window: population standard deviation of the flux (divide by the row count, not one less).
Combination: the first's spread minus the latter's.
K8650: 0.24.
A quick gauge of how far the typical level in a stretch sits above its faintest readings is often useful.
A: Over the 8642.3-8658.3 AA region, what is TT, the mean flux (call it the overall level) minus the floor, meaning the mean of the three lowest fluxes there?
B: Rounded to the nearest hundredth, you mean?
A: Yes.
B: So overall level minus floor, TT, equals 0.30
